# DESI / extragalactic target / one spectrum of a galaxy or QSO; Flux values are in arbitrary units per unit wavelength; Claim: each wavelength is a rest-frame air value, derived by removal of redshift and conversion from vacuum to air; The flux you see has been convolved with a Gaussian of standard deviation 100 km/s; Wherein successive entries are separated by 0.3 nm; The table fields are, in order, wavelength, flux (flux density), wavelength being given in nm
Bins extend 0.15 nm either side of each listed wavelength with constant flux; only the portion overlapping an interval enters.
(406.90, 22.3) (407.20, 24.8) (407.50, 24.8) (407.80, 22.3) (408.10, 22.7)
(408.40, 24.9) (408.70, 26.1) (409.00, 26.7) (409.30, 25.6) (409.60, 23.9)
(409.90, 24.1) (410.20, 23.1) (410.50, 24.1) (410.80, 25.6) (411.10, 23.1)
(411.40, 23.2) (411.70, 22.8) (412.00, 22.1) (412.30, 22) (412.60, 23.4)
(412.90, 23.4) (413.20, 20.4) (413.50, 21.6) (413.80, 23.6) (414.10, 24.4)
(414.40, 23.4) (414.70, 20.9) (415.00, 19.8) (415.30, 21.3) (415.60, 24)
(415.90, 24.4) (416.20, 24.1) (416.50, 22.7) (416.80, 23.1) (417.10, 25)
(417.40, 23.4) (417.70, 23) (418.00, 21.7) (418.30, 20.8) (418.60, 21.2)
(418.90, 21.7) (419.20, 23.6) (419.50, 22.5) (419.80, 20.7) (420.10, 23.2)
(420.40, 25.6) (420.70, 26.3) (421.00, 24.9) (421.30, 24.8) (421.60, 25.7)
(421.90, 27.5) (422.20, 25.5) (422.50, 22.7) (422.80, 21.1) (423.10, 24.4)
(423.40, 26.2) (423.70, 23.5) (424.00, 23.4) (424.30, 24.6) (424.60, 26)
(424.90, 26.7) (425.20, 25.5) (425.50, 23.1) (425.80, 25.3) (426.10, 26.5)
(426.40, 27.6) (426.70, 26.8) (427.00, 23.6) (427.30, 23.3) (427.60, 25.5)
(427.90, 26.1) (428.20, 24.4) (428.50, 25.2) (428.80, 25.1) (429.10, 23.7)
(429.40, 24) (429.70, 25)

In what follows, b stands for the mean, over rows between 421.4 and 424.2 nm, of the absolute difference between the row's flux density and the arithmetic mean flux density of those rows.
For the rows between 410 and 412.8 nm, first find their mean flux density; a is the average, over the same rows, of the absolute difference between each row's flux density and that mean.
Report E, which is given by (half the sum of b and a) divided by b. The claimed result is 0.73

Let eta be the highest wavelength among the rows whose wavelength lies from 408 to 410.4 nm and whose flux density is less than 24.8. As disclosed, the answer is 410.20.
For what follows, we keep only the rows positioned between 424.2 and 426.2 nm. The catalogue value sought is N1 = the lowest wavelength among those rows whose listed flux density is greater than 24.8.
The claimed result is 424.60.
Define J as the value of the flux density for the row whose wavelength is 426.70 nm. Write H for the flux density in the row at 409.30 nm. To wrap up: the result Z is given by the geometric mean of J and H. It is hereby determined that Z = 26.2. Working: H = 25.6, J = 26.8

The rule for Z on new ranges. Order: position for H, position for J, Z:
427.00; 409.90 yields 23.8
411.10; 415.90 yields 23.7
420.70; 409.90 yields 25.2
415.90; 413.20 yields 22.3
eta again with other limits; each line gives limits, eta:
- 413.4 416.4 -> 416.20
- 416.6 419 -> 418.90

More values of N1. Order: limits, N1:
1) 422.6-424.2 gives 423.40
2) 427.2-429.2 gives 427.60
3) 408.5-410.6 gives 408.70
